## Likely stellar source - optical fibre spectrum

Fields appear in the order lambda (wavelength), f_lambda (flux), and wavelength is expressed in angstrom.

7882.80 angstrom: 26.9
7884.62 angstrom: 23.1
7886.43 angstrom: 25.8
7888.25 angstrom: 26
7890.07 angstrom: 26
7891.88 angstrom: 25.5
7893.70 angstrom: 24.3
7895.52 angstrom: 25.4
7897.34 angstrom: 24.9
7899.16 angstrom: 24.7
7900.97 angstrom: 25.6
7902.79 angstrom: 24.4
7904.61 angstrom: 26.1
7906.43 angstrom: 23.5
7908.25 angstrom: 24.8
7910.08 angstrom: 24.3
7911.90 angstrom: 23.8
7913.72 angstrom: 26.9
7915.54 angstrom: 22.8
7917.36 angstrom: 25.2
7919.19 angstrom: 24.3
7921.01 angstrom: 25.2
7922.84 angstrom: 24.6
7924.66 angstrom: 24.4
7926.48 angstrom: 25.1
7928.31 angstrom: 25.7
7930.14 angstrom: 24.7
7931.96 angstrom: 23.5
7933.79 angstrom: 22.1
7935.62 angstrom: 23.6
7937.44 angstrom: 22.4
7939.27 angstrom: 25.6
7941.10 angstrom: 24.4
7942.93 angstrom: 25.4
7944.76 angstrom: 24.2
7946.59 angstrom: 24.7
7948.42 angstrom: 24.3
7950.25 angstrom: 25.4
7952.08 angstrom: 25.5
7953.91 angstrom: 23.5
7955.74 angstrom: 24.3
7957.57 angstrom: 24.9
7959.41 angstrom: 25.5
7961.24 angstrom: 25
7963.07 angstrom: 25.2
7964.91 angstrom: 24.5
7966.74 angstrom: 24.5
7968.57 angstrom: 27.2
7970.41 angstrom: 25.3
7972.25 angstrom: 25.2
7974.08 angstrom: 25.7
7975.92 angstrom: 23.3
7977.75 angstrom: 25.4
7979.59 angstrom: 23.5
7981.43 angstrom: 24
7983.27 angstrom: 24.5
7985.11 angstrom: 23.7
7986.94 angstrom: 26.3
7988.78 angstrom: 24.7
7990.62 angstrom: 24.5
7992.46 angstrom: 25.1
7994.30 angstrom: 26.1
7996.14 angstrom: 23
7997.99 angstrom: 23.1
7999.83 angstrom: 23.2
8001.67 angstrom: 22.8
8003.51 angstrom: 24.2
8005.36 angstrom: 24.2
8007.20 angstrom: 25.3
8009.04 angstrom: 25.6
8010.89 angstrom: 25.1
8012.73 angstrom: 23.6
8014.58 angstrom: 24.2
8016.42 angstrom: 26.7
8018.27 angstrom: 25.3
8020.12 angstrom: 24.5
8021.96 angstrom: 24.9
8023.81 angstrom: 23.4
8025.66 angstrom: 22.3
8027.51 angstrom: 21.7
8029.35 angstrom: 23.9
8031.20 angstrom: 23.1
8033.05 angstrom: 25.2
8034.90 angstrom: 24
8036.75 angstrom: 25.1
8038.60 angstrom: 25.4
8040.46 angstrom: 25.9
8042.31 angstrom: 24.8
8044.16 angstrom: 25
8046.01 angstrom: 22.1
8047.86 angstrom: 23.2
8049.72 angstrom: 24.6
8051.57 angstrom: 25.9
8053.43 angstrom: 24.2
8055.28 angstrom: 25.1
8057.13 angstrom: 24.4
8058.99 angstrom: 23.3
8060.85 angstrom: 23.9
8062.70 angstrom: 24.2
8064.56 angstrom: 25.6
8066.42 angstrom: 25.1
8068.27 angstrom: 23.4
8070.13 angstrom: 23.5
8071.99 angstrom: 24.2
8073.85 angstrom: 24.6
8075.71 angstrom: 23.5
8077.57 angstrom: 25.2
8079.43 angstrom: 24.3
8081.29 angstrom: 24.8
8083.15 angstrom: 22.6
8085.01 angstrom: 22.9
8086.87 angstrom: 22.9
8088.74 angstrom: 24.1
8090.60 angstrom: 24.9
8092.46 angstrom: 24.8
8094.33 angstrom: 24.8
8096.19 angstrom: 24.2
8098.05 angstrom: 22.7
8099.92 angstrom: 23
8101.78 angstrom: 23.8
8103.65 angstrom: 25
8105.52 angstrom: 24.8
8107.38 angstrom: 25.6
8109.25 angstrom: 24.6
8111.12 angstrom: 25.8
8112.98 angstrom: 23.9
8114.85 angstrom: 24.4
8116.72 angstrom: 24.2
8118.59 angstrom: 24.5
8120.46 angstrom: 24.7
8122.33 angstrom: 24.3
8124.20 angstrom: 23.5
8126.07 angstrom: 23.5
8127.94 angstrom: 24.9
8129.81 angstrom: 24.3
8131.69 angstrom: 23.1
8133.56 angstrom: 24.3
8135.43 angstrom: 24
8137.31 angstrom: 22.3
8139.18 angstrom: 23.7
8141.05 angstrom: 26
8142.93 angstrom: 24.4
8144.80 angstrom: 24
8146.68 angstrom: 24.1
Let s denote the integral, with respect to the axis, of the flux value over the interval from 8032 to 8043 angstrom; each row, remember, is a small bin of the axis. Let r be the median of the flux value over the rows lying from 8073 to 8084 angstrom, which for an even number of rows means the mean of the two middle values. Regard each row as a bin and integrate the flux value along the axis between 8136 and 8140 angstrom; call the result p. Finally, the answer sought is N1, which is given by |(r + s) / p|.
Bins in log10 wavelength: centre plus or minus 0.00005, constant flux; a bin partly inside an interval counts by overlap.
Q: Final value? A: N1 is 3.25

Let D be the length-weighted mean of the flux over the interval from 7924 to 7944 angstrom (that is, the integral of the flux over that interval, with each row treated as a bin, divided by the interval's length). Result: 24.3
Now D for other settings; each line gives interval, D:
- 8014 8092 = 24.2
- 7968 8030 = 24.4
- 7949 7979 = 25.0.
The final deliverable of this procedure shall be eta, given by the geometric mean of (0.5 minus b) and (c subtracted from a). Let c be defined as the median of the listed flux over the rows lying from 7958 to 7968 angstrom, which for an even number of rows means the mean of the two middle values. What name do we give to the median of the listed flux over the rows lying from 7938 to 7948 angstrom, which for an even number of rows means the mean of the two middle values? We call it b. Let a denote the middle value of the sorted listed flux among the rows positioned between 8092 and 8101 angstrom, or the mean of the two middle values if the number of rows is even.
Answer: 4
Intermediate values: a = 24.2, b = 24.7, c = 25.0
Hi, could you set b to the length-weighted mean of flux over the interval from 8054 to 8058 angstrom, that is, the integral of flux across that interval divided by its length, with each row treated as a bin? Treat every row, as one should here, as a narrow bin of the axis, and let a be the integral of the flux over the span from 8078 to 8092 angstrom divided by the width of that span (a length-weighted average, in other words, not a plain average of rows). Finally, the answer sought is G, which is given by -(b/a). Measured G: -1.04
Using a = 23.9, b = 24.8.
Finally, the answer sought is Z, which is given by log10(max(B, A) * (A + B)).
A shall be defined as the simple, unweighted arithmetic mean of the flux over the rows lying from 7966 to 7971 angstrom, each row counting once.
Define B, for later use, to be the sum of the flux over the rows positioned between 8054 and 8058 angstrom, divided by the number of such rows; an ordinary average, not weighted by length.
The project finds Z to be 3.11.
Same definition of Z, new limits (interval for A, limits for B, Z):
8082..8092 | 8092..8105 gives 3.06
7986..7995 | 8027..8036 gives 3.09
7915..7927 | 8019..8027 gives 3.07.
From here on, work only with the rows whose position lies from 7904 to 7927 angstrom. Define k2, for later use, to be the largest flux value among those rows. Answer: 26.9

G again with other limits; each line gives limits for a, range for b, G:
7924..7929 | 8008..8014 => -0.99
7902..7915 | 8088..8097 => -0.99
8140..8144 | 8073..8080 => -0.97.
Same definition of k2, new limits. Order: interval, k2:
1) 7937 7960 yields 25.6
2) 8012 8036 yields 26.7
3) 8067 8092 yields 25.2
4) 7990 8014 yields 26.1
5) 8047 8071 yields 25.9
